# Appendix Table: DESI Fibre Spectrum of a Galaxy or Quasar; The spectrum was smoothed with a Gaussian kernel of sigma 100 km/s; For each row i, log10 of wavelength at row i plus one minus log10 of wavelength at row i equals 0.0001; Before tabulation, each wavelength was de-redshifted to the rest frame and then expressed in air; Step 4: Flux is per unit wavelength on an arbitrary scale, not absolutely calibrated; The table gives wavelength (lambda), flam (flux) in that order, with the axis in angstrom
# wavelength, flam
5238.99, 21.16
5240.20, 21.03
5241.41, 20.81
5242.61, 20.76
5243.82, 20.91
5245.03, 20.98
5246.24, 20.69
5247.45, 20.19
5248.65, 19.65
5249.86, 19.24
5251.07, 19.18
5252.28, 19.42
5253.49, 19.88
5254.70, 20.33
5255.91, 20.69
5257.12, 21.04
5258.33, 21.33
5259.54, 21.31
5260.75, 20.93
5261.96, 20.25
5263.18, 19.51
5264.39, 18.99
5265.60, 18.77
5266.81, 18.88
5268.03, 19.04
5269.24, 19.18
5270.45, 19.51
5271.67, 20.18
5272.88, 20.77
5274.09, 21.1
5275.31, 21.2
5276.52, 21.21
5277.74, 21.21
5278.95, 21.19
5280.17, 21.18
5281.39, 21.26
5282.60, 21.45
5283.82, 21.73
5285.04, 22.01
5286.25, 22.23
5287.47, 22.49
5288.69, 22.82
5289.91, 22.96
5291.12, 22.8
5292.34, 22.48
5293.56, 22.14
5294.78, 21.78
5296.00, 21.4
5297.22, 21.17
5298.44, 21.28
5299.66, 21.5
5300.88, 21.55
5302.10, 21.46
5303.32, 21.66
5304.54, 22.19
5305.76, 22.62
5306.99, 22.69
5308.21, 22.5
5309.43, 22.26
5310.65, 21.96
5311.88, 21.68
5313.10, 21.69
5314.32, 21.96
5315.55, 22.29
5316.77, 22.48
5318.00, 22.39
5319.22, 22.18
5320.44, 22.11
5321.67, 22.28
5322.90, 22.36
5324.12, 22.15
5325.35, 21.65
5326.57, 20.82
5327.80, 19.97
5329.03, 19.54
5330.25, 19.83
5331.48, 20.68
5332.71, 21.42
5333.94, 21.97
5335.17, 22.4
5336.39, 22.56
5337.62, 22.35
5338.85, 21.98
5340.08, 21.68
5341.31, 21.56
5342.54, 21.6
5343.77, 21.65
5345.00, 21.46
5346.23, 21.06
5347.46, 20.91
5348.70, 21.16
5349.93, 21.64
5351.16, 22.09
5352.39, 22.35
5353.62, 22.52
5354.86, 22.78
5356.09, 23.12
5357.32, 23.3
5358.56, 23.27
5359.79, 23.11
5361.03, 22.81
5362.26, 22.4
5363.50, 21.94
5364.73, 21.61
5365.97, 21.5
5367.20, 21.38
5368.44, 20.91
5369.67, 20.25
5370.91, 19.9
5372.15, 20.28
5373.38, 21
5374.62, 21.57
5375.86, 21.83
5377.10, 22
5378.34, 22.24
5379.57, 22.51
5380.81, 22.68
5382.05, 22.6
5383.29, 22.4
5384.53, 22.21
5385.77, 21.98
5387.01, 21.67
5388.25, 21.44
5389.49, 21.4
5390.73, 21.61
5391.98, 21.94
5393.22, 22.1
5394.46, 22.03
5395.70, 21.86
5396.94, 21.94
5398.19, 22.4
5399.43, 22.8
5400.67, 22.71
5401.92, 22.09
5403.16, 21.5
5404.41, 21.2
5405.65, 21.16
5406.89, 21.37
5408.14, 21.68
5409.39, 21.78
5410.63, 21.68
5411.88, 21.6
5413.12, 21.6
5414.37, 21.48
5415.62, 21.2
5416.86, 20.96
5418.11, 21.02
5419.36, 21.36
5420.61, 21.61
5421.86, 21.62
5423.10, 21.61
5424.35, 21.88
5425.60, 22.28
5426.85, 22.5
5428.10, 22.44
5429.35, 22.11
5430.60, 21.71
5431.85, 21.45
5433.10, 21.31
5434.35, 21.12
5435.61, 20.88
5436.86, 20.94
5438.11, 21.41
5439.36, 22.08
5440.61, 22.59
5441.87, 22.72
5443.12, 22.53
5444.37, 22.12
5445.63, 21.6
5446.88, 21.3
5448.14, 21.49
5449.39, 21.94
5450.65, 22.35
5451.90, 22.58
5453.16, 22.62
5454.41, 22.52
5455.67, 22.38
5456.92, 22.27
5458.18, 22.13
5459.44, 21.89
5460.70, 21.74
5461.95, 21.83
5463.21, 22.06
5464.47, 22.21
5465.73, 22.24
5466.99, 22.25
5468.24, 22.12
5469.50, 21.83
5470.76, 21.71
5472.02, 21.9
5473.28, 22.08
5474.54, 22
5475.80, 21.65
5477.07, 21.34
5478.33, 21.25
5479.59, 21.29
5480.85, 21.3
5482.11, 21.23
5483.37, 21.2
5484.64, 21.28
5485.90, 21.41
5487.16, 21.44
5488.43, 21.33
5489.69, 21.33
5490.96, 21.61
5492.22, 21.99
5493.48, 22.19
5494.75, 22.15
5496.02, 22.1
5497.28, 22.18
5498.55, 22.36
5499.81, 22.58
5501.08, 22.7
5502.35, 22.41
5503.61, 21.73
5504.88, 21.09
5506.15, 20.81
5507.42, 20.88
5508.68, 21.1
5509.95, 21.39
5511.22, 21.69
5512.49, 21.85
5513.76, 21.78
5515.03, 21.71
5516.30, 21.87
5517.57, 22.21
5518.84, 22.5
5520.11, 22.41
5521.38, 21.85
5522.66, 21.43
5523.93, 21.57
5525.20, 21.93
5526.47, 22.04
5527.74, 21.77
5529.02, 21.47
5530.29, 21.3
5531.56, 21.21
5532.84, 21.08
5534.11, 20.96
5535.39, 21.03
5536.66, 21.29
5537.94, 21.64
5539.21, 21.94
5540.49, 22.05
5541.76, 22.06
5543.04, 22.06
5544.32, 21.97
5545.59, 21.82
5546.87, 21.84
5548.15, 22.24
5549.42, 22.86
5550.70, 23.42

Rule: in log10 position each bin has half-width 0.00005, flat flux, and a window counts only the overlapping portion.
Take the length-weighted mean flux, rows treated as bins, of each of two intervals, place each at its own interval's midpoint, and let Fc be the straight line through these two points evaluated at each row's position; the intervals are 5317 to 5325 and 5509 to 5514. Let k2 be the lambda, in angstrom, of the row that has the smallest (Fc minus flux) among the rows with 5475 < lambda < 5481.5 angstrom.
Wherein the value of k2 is 5475.80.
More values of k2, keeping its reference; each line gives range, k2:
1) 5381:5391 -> 5382.05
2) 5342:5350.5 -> 5349.93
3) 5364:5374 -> 5364.73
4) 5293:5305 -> 5304.54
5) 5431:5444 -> 5441.87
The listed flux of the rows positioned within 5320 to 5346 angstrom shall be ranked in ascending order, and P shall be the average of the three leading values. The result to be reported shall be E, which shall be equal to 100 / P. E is 5.06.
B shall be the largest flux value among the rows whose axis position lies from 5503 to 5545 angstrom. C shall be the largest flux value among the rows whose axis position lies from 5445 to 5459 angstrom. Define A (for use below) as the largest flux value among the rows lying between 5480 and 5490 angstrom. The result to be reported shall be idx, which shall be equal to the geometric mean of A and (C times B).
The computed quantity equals 104.5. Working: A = 21.44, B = 22.5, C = 22.62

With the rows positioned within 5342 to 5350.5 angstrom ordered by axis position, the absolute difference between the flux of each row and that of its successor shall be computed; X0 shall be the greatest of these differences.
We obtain 0.48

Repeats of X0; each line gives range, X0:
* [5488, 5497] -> 0.38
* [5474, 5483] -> 0.35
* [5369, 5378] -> 0.72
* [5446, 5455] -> 0.45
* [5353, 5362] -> 0.34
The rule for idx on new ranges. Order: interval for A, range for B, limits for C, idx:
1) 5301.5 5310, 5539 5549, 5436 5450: 107.1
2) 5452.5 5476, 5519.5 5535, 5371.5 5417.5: 107.5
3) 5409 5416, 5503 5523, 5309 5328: 105.0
